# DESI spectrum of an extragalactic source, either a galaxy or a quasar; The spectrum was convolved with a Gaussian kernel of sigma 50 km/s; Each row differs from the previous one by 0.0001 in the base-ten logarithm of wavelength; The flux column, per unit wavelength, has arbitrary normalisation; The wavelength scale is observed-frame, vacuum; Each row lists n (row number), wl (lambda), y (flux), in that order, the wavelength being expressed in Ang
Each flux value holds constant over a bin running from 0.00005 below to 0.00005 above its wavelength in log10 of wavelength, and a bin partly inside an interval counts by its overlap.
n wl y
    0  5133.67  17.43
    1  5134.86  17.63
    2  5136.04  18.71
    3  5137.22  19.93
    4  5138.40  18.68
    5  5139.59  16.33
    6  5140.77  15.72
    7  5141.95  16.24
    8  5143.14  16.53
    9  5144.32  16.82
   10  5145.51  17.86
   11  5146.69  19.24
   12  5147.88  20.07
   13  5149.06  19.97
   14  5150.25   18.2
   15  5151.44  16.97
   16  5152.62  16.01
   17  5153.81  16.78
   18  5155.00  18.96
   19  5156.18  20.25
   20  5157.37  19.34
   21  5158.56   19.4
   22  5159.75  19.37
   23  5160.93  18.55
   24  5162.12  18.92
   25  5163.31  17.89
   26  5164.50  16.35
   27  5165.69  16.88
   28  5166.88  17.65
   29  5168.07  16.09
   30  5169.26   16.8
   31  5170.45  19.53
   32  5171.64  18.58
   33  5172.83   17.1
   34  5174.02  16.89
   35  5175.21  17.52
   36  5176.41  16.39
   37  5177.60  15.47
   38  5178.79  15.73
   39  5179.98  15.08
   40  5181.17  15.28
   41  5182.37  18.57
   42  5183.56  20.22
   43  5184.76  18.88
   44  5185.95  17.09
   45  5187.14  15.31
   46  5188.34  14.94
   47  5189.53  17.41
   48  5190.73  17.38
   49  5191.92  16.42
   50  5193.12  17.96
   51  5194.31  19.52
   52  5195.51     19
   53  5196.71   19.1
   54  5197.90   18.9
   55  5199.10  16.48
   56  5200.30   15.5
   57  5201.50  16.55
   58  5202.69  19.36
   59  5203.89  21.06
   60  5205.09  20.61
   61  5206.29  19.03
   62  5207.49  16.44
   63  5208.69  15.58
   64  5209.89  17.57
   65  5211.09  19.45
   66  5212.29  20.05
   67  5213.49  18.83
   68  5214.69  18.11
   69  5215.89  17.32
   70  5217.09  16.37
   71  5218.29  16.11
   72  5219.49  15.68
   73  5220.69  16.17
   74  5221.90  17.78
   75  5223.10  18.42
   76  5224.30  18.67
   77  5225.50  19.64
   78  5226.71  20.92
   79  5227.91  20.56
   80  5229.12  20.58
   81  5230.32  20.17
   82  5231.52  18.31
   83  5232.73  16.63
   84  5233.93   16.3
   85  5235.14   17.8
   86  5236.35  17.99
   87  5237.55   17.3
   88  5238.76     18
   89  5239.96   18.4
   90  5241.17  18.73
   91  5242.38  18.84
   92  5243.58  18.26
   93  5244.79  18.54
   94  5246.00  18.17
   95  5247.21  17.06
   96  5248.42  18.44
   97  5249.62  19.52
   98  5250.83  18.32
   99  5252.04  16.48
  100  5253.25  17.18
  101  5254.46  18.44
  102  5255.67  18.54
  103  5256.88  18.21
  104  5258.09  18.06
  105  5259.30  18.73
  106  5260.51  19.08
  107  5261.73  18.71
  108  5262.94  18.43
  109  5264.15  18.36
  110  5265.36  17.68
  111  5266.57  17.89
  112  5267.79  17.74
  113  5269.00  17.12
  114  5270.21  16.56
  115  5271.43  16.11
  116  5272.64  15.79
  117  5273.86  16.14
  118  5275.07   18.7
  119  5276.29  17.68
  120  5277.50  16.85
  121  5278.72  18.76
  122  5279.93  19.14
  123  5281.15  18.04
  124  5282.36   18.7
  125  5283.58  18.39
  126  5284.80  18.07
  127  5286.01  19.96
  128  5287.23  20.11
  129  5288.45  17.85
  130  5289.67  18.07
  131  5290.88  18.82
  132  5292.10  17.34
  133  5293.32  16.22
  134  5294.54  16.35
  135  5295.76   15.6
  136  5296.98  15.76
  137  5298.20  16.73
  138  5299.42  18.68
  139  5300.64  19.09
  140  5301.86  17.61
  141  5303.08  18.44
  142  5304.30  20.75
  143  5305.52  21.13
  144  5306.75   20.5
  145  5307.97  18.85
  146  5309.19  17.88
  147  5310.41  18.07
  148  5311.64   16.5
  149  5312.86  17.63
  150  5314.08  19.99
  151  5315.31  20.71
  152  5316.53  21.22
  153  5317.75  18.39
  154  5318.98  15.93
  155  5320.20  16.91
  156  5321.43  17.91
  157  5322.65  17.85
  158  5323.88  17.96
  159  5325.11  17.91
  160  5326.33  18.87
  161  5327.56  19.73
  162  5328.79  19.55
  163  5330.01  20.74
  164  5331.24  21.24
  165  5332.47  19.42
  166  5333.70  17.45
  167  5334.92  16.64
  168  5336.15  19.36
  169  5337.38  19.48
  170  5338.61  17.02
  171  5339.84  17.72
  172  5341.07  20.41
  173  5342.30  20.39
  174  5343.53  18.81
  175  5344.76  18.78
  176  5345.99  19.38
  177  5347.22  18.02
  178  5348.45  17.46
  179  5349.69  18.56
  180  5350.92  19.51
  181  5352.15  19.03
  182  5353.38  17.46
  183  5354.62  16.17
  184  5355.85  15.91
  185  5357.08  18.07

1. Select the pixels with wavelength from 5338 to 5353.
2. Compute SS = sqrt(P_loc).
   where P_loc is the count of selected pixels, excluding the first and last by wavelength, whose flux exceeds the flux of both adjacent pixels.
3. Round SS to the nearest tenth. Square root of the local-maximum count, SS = 1.7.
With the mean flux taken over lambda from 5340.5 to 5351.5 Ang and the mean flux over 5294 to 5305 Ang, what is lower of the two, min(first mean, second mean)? 17.7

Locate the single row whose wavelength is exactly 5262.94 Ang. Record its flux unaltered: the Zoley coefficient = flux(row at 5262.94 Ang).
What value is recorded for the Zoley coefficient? 18.43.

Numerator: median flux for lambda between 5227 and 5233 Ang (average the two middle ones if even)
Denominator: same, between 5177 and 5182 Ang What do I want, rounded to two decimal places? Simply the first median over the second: 1.31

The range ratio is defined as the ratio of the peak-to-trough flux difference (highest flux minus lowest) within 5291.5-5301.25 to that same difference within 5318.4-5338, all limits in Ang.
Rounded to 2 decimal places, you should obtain 0.66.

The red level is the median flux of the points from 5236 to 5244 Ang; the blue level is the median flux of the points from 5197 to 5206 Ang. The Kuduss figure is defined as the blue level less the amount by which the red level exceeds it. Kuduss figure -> 19.5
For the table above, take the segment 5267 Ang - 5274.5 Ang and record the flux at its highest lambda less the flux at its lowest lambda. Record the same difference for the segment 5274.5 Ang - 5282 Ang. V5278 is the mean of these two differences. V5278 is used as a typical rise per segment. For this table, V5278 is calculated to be -1.13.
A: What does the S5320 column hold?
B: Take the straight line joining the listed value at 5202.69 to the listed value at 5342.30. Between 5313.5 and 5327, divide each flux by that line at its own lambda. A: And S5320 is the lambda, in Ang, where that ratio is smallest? 5318.98 Ang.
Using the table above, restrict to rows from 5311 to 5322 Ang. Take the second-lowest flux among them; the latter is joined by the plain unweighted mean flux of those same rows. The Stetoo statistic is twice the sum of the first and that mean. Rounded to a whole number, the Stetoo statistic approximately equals 70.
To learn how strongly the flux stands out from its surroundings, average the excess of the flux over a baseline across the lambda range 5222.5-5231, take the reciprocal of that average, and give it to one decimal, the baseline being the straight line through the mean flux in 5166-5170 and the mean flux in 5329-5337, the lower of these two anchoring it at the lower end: 0.5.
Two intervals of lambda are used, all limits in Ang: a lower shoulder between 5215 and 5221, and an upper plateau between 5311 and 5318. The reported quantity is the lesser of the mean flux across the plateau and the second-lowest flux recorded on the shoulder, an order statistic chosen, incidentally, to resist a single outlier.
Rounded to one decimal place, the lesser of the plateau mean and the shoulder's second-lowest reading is 16.1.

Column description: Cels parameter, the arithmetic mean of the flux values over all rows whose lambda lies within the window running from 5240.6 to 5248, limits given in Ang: 18.3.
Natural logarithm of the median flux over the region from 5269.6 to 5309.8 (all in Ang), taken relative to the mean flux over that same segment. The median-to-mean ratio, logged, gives 0.003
